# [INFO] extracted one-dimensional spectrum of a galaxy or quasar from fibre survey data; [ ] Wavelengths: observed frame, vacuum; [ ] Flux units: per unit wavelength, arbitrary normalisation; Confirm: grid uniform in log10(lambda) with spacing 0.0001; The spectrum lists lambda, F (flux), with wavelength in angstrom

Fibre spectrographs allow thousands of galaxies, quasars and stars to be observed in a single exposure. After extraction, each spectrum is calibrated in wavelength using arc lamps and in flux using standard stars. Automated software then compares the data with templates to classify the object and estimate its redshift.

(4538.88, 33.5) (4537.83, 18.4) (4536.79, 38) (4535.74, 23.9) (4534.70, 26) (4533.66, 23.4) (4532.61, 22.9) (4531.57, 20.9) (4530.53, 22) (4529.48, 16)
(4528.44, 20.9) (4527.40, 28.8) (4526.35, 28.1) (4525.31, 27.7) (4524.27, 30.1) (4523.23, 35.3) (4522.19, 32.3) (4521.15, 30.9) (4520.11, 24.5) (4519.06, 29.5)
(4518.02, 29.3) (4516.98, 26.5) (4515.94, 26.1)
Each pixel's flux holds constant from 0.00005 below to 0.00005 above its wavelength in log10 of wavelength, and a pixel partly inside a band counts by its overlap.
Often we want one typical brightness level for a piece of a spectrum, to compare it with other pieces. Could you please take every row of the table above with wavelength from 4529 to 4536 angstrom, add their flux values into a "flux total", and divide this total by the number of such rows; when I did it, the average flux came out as 22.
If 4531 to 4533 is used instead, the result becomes 22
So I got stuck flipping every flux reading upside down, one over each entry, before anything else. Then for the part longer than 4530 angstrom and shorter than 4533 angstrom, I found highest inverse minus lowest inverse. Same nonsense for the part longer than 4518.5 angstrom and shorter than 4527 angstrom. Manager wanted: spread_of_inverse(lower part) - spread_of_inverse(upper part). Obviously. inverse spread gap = 0.008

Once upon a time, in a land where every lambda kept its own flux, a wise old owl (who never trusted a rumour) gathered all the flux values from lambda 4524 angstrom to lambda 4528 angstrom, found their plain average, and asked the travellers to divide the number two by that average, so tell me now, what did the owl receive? 0.070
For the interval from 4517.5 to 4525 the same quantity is 0.066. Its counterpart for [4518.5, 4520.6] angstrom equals 0.074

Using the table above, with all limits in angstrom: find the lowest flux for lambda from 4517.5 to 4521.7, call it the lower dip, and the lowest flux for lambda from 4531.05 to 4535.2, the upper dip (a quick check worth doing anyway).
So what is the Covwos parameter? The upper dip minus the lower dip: -4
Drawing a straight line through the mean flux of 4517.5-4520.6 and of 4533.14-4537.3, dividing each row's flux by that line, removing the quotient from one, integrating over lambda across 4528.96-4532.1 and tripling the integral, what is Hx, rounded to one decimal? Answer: 2.8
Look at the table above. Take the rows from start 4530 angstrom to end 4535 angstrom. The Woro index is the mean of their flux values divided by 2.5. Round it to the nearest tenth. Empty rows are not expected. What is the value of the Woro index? 9.2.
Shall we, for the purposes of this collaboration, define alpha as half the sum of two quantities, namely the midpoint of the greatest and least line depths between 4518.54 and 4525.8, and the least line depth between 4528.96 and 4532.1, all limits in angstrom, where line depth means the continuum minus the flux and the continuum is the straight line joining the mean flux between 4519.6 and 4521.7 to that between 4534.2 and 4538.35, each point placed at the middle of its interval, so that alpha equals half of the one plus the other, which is 1.4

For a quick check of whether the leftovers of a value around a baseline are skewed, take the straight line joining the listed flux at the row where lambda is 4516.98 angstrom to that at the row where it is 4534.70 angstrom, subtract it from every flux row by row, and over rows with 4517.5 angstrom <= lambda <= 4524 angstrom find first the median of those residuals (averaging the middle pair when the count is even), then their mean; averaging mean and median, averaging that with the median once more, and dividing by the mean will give 0.98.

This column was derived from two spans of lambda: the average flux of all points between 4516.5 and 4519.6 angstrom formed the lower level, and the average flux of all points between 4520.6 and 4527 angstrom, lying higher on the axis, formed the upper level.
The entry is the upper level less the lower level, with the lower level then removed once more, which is -26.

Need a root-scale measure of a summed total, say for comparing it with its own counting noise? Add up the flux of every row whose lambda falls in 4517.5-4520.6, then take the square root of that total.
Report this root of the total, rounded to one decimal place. 9.1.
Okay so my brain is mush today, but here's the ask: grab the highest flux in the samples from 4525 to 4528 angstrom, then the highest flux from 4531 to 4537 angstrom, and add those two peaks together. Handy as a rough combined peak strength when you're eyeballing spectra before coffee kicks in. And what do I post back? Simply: 66.8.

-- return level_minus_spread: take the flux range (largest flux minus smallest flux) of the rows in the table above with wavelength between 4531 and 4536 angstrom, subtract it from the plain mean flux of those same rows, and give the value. 18.3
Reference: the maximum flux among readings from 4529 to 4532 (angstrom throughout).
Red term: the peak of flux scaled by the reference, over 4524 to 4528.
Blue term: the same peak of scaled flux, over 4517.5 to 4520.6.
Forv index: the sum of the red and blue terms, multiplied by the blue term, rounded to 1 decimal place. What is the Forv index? 3.6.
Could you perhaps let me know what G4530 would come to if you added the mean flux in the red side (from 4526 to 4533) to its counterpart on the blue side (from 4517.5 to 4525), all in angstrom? 53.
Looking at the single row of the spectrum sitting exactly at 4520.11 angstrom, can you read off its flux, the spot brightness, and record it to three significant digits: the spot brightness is 24.5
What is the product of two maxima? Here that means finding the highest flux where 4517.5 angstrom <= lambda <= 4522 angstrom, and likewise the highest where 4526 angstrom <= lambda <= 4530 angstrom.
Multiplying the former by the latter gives 890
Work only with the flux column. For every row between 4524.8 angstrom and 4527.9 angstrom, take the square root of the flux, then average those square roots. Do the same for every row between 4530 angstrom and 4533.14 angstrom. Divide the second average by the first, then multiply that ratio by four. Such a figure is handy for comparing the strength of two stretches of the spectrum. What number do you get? 3.53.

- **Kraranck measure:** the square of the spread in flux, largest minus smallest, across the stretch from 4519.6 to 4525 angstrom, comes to 117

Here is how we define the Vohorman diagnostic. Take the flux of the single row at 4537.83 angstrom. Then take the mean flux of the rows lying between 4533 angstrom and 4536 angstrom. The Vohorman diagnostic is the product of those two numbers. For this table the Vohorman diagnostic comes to 450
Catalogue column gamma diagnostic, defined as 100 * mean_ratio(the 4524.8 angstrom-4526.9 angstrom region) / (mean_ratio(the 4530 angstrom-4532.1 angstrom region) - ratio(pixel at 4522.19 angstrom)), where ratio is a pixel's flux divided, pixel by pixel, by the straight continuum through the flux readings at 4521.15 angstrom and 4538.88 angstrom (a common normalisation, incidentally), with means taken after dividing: -234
